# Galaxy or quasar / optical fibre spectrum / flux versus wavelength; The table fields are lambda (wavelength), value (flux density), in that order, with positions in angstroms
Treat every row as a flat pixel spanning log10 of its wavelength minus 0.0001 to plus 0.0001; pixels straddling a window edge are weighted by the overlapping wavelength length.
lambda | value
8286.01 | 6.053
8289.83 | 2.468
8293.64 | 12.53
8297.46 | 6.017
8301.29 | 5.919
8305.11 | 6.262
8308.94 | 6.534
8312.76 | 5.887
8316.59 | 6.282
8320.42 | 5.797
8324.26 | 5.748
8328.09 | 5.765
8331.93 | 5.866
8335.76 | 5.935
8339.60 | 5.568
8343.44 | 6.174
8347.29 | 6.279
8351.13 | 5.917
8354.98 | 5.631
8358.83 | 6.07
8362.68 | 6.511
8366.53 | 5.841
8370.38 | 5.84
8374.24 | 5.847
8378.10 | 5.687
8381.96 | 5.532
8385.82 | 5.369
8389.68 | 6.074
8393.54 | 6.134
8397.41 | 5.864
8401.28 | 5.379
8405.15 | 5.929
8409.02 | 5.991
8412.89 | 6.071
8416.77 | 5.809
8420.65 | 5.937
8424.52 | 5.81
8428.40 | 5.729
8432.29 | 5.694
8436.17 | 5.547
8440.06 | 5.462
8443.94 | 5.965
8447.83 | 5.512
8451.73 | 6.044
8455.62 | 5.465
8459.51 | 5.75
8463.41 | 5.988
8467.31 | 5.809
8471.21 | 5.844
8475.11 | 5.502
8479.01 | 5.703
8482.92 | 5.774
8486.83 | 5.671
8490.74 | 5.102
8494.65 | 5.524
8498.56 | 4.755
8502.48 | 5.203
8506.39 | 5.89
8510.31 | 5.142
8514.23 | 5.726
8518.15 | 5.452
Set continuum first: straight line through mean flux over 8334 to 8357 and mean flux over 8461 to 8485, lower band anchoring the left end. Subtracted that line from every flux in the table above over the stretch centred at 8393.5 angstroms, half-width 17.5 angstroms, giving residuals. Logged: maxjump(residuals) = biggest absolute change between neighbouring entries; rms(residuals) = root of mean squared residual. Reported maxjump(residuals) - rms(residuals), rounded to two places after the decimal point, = 0.42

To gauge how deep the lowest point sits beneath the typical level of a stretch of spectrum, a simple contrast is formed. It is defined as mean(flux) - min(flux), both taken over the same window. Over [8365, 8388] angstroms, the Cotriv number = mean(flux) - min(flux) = 0.32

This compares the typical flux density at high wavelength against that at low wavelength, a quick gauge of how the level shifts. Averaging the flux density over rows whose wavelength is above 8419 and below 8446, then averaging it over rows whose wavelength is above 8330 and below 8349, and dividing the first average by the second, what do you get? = 0.962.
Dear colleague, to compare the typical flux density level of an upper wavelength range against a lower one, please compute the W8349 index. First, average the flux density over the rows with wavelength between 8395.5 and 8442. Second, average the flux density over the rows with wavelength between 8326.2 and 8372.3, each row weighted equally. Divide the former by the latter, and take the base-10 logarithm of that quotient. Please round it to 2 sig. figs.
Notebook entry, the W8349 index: -0.013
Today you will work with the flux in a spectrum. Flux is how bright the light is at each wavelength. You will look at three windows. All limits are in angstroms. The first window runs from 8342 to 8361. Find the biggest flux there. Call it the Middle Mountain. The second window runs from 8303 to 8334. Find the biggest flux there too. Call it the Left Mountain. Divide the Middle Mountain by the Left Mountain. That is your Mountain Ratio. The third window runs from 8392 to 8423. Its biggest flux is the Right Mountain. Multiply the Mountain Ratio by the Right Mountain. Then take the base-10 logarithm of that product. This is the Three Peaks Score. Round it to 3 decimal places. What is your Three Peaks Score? 0.770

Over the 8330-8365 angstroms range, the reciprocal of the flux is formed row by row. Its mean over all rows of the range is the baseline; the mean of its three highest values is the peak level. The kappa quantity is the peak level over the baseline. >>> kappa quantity 1.05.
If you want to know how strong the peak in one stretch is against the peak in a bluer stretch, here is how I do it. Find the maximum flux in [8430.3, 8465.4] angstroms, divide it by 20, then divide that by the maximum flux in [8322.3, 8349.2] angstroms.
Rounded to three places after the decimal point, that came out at 0.048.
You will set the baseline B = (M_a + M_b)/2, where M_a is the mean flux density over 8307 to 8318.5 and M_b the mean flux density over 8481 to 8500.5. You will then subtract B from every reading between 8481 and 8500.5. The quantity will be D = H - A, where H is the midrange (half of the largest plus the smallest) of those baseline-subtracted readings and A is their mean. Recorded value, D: -0.10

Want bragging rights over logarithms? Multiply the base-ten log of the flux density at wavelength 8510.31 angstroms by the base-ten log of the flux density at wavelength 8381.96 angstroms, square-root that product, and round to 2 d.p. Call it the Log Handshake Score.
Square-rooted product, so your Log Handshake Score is 0.73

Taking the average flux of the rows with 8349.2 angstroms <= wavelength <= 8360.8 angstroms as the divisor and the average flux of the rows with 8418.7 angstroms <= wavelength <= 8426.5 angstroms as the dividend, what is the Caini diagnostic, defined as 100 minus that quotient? 99.0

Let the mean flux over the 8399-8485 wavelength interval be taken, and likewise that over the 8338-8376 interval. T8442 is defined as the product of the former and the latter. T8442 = 34.4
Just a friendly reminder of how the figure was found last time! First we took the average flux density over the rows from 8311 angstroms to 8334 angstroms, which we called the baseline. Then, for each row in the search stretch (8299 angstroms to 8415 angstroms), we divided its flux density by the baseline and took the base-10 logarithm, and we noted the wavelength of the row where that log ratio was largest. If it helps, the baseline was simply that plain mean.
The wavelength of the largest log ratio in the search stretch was 8308.94 angstroms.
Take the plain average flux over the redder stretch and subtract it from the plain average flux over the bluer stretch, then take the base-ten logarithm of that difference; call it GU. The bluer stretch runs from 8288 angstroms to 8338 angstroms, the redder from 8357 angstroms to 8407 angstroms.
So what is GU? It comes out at -0.4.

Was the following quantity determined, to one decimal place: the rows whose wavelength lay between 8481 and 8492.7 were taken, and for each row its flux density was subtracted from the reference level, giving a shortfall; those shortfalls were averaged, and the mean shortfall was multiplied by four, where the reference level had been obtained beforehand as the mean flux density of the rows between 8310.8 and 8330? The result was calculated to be 1.5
